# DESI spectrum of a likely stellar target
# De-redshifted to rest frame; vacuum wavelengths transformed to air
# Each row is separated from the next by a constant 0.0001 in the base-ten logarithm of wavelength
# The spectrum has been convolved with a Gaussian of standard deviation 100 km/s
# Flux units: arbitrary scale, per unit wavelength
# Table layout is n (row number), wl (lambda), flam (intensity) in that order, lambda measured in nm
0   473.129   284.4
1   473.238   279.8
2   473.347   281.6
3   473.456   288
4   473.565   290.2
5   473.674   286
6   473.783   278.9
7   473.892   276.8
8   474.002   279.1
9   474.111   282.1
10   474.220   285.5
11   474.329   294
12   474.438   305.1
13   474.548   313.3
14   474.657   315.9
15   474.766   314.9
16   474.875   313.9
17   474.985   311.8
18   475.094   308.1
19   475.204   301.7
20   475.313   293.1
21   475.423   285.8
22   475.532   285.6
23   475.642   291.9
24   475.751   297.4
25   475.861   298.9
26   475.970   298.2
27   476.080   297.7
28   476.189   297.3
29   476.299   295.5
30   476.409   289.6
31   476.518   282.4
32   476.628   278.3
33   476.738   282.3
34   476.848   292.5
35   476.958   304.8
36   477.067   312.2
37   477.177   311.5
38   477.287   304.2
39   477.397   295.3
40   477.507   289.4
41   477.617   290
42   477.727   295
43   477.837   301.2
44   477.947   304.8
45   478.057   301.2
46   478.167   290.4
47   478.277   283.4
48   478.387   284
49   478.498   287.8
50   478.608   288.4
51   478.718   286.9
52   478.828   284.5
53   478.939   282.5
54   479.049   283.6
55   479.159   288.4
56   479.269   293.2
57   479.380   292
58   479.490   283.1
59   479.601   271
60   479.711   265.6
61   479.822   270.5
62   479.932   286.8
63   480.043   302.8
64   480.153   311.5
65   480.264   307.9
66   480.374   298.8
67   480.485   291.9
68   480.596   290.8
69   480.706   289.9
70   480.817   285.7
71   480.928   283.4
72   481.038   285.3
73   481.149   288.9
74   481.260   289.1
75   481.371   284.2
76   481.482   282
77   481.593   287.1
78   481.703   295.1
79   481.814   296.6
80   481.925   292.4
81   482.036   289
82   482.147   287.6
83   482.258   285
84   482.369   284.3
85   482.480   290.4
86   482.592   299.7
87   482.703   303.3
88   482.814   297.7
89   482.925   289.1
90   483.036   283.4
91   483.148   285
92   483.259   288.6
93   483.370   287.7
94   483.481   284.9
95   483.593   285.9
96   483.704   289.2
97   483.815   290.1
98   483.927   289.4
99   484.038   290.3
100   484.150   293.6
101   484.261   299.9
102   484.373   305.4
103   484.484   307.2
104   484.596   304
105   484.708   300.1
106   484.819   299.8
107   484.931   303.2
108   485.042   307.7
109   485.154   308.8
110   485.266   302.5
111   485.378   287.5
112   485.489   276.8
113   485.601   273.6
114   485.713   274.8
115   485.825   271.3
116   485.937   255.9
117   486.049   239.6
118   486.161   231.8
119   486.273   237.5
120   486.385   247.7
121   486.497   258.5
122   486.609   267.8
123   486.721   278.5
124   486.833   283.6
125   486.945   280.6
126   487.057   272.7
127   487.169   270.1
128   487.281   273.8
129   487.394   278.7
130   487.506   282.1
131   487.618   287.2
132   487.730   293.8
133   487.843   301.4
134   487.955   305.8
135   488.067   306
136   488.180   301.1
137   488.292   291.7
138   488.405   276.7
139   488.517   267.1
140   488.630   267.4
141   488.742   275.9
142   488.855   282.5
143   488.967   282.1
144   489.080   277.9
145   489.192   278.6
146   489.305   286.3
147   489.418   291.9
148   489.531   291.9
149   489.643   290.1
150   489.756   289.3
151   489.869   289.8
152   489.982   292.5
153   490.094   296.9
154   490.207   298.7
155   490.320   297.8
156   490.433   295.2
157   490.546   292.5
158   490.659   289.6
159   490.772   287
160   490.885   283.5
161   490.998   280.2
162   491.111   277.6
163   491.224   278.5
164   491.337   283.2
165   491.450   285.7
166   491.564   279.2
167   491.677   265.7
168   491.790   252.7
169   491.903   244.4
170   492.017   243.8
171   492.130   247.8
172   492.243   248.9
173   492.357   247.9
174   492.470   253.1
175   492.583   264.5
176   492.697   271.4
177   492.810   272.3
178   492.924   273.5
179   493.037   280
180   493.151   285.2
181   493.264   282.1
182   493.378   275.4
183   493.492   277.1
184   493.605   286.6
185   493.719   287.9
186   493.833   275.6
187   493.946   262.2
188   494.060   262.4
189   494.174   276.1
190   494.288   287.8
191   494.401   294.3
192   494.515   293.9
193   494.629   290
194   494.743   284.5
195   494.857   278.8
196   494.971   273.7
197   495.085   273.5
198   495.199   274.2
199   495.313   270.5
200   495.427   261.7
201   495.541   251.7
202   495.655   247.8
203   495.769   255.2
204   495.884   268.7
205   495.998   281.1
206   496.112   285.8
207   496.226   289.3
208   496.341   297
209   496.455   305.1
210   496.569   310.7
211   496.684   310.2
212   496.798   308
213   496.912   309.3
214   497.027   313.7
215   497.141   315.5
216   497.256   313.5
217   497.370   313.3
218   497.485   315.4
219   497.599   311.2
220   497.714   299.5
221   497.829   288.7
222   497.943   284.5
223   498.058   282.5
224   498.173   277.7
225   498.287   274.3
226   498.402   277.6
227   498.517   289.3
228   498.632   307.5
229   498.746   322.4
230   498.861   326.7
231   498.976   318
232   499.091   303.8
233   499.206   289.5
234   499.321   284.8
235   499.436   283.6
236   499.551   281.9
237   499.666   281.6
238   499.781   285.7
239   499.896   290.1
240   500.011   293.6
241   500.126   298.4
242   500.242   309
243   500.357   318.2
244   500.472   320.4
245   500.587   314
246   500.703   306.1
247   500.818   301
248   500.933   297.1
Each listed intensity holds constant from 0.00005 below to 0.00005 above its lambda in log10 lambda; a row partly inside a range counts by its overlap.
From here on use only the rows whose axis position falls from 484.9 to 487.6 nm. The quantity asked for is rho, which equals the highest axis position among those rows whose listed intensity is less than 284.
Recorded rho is 487.506 nm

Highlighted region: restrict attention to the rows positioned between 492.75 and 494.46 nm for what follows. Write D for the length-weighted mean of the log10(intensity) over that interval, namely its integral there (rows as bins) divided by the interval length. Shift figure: 2.445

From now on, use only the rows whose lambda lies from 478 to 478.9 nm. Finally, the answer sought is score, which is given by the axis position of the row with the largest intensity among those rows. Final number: 478.057 nm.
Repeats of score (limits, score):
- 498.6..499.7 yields 498.861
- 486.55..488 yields 487.955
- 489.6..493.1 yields 490.207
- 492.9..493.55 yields 493.151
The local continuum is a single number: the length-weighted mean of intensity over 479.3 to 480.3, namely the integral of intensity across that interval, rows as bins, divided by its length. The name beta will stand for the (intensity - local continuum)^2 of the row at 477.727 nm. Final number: 57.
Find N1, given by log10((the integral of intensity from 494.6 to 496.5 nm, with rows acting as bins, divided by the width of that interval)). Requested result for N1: 2.44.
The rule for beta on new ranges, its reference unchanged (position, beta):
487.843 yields 195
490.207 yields 127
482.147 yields 0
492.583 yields 526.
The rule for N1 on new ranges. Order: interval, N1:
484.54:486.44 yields 2.44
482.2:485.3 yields 2.47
